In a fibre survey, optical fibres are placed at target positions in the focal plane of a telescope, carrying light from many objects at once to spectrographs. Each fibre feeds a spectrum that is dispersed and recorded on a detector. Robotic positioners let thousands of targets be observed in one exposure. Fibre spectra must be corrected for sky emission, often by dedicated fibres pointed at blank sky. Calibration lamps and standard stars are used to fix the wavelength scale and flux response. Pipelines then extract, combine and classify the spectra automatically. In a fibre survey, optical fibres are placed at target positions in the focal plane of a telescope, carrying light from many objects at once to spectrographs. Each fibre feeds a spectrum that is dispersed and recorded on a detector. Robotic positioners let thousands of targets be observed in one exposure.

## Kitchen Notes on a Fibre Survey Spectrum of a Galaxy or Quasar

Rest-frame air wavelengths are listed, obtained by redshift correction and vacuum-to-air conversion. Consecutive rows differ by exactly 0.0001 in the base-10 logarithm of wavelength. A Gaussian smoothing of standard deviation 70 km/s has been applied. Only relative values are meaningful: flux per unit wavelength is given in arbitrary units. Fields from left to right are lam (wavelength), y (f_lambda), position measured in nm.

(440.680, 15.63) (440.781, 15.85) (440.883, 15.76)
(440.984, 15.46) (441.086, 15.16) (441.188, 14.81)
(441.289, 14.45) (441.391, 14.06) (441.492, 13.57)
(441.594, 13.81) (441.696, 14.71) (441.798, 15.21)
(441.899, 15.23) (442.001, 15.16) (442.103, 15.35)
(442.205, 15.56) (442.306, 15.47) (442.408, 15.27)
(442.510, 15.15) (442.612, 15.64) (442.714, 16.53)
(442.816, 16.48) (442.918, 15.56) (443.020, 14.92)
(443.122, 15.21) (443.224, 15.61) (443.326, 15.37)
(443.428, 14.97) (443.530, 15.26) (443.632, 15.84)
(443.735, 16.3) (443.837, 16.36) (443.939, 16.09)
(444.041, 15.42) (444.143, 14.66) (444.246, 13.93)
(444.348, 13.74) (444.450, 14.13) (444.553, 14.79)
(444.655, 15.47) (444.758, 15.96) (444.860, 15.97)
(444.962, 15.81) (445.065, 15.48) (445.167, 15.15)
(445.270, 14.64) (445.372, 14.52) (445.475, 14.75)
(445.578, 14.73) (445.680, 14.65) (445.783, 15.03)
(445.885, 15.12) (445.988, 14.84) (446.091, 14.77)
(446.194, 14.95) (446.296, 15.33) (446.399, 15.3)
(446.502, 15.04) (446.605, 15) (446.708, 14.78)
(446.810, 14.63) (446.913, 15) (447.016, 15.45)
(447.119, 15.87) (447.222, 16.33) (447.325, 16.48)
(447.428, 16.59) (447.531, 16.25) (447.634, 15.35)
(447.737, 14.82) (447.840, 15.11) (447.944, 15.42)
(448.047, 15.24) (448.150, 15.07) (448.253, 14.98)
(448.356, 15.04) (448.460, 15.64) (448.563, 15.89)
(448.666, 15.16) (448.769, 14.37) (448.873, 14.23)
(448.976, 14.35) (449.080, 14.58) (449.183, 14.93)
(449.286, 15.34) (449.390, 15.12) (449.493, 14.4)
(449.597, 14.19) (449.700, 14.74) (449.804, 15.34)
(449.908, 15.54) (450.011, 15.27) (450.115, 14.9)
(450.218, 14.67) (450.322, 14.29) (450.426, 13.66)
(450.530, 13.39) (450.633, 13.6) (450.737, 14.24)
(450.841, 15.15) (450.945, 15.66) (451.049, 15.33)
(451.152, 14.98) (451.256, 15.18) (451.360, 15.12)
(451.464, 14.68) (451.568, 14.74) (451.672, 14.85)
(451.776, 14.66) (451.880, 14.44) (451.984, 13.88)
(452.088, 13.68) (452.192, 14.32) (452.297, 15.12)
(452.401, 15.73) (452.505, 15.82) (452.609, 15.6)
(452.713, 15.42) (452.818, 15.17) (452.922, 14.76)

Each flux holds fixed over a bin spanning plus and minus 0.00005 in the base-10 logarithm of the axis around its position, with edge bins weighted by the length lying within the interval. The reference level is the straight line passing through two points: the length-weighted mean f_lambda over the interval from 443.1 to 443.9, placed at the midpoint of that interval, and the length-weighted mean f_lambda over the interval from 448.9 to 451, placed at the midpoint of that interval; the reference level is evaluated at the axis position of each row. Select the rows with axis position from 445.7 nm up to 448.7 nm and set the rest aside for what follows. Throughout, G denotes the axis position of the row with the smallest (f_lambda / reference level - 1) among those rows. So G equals 446.810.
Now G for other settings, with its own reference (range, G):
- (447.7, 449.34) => 448.873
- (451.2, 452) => 451.984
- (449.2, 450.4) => 449.597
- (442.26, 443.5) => 443.020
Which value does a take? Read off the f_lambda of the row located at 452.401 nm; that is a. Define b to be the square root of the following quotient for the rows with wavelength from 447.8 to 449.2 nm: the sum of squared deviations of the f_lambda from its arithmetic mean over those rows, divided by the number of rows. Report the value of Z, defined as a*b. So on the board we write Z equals 7.4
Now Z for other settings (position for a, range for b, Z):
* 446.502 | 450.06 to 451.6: 9.8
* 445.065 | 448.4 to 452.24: 9.4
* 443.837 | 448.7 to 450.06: 7.5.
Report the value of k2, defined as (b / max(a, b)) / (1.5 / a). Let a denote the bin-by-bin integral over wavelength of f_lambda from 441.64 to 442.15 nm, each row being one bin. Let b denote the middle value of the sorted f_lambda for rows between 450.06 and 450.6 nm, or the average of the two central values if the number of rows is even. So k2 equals 5.1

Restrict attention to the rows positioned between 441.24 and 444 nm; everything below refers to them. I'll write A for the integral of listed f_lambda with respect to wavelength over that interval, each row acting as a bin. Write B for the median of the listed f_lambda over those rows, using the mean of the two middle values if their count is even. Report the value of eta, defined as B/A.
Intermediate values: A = 42.2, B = 15.3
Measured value 0.362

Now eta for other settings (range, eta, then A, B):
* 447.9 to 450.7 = 0.361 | 41.4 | 14.9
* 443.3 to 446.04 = 0.364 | 41.5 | 15.1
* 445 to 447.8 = 0.353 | 42.6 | 15.0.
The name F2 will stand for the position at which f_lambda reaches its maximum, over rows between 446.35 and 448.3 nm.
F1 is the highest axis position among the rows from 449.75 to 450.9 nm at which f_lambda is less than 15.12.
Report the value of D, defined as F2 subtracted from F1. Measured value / 3.31 nm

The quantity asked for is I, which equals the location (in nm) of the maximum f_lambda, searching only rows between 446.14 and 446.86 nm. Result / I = 446.296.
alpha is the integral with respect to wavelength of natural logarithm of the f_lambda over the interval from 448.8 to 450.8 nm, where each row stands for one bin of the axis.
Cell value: 5.4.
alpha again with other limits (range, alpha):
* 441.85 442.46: 1.7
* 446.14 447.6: 4.0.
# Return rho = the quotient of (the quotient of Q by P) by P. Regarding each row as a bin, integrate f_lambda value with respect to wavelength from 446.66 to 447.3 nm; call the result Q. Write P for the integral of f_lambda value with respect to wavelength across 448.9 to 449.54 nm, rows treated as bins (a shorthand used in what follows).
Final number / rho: 0.110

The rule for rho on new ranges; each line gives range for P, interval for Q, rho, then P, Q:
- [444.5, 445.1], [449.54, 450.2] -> 0.113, 9.34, 9.9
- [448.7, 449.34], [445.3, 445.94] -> 0.108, 9.37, 9.5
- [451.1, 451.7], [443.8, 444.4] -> 0.112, 8.97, 9.0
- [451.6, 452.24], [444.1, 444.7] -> 0.103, 9.17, 8.7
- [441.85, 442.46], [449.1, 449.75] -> 0.110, 9.36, 9.6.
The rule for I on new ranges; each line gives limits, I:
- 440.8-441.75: 440.883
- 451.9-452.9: 452.505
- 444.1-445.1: 444.860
